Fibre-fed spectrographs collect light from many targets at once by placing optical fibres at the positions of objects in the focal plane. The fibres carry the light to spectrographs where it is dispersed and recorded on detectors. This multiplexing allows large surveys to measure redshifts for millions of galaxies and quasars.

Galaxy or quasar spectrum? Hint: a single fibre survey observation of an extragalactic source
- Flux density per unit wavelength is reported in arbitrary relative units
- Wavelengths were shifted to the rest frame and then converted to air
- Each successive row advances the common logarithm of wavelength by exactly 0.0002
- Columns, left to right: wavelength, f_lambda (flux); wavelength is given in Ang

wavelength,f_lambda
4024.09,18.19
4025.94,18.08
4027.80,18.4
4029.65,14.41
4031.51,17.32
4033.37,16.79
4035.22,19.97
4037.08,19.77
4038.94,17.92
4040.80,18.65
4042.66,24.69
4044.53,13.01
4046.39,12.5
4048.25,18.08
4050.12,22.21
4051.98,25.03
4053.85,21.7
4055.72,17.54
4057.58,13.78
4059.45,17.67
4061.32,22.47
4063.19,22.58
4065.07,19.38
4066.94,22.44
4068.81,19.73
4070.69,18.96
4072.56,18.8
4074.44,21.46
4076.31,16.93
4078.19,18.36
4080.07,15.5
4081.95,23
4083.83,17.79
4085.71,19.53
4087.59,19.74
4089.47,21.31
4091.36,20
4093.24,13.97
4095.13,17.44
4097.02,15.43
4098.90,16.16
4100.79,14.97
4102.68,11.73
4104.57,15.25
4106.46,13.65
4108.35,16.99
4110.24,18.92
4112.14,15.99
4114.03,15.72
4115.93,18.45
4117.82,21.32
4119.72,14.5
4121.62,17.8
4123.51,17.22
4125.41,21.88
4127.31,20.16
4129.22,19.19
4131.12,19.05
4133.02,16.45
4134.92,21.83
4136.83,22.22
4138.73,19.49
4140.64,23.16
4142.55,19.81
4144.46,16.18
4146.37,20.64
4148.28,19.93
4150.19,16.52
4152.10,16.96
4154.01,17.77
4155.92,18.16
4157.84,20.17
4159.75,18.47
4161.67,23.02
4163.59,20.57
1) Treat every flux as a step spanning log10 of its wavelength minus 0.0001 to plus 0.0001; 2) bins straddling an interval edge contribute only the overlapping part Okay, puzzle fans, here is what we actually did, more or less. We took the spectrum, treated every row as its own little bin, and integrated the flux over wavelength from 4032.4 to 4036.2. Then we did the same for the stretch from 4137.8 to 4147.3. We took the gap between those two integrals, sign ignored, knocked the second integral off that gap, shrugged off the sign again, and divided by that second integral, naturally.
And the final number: 0.4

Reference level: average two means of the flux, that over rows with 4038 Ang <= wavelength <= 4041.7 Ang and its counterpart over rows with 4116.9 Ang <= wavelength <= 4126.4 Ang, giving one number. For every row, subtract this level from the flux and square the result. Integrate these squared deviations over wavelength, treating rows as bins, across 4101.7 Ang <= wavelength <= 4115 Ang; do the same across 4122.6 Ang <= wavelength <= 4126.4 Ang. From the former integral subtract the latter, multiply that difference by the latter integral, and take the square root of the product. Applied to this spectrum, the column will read 62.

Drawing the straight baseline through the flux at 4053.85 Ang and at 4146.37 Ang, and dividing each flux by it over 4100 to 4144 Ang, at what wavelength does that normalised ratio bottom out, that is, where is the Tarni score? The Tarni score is 4102.68 Ang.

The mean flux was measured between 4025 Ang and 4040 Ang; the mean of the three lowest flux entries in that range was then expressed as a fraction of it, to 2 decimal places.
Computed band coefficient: 0.91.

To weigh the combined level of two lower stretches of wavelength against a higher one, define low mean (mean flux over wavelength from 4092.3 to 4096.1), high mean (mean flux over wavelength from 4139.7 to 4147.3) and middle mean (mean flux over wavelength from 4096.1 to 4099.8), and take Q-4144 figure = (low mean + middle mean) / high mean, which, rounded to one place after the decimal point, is 1.6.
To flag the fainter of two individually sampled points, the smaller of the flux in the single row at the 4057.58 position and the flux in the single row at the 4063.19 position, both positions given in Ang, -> 13.8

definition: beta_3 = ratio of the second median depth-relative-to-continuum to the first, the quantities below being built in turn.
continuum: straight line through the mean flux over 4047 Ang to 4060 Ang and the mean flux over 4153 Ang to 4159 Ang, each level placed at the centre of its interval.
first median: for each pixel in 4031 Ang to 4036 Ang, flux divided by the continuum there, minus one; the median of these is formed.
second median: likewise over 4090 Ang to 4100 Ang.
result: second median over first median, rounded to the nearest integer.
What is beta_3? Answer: 1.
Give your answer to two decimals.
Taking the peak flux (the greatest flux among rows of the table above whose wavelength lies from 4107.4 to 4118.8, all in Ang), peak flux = 21.32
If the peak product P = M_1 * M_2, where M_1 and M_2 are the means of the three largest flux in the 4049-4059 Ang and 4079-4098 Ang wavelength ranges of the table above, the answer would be 493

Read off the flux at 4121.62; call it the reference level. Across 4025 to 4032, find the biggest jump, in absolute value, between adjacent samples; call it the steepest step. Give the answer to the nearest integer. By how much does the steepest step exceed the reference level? -14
